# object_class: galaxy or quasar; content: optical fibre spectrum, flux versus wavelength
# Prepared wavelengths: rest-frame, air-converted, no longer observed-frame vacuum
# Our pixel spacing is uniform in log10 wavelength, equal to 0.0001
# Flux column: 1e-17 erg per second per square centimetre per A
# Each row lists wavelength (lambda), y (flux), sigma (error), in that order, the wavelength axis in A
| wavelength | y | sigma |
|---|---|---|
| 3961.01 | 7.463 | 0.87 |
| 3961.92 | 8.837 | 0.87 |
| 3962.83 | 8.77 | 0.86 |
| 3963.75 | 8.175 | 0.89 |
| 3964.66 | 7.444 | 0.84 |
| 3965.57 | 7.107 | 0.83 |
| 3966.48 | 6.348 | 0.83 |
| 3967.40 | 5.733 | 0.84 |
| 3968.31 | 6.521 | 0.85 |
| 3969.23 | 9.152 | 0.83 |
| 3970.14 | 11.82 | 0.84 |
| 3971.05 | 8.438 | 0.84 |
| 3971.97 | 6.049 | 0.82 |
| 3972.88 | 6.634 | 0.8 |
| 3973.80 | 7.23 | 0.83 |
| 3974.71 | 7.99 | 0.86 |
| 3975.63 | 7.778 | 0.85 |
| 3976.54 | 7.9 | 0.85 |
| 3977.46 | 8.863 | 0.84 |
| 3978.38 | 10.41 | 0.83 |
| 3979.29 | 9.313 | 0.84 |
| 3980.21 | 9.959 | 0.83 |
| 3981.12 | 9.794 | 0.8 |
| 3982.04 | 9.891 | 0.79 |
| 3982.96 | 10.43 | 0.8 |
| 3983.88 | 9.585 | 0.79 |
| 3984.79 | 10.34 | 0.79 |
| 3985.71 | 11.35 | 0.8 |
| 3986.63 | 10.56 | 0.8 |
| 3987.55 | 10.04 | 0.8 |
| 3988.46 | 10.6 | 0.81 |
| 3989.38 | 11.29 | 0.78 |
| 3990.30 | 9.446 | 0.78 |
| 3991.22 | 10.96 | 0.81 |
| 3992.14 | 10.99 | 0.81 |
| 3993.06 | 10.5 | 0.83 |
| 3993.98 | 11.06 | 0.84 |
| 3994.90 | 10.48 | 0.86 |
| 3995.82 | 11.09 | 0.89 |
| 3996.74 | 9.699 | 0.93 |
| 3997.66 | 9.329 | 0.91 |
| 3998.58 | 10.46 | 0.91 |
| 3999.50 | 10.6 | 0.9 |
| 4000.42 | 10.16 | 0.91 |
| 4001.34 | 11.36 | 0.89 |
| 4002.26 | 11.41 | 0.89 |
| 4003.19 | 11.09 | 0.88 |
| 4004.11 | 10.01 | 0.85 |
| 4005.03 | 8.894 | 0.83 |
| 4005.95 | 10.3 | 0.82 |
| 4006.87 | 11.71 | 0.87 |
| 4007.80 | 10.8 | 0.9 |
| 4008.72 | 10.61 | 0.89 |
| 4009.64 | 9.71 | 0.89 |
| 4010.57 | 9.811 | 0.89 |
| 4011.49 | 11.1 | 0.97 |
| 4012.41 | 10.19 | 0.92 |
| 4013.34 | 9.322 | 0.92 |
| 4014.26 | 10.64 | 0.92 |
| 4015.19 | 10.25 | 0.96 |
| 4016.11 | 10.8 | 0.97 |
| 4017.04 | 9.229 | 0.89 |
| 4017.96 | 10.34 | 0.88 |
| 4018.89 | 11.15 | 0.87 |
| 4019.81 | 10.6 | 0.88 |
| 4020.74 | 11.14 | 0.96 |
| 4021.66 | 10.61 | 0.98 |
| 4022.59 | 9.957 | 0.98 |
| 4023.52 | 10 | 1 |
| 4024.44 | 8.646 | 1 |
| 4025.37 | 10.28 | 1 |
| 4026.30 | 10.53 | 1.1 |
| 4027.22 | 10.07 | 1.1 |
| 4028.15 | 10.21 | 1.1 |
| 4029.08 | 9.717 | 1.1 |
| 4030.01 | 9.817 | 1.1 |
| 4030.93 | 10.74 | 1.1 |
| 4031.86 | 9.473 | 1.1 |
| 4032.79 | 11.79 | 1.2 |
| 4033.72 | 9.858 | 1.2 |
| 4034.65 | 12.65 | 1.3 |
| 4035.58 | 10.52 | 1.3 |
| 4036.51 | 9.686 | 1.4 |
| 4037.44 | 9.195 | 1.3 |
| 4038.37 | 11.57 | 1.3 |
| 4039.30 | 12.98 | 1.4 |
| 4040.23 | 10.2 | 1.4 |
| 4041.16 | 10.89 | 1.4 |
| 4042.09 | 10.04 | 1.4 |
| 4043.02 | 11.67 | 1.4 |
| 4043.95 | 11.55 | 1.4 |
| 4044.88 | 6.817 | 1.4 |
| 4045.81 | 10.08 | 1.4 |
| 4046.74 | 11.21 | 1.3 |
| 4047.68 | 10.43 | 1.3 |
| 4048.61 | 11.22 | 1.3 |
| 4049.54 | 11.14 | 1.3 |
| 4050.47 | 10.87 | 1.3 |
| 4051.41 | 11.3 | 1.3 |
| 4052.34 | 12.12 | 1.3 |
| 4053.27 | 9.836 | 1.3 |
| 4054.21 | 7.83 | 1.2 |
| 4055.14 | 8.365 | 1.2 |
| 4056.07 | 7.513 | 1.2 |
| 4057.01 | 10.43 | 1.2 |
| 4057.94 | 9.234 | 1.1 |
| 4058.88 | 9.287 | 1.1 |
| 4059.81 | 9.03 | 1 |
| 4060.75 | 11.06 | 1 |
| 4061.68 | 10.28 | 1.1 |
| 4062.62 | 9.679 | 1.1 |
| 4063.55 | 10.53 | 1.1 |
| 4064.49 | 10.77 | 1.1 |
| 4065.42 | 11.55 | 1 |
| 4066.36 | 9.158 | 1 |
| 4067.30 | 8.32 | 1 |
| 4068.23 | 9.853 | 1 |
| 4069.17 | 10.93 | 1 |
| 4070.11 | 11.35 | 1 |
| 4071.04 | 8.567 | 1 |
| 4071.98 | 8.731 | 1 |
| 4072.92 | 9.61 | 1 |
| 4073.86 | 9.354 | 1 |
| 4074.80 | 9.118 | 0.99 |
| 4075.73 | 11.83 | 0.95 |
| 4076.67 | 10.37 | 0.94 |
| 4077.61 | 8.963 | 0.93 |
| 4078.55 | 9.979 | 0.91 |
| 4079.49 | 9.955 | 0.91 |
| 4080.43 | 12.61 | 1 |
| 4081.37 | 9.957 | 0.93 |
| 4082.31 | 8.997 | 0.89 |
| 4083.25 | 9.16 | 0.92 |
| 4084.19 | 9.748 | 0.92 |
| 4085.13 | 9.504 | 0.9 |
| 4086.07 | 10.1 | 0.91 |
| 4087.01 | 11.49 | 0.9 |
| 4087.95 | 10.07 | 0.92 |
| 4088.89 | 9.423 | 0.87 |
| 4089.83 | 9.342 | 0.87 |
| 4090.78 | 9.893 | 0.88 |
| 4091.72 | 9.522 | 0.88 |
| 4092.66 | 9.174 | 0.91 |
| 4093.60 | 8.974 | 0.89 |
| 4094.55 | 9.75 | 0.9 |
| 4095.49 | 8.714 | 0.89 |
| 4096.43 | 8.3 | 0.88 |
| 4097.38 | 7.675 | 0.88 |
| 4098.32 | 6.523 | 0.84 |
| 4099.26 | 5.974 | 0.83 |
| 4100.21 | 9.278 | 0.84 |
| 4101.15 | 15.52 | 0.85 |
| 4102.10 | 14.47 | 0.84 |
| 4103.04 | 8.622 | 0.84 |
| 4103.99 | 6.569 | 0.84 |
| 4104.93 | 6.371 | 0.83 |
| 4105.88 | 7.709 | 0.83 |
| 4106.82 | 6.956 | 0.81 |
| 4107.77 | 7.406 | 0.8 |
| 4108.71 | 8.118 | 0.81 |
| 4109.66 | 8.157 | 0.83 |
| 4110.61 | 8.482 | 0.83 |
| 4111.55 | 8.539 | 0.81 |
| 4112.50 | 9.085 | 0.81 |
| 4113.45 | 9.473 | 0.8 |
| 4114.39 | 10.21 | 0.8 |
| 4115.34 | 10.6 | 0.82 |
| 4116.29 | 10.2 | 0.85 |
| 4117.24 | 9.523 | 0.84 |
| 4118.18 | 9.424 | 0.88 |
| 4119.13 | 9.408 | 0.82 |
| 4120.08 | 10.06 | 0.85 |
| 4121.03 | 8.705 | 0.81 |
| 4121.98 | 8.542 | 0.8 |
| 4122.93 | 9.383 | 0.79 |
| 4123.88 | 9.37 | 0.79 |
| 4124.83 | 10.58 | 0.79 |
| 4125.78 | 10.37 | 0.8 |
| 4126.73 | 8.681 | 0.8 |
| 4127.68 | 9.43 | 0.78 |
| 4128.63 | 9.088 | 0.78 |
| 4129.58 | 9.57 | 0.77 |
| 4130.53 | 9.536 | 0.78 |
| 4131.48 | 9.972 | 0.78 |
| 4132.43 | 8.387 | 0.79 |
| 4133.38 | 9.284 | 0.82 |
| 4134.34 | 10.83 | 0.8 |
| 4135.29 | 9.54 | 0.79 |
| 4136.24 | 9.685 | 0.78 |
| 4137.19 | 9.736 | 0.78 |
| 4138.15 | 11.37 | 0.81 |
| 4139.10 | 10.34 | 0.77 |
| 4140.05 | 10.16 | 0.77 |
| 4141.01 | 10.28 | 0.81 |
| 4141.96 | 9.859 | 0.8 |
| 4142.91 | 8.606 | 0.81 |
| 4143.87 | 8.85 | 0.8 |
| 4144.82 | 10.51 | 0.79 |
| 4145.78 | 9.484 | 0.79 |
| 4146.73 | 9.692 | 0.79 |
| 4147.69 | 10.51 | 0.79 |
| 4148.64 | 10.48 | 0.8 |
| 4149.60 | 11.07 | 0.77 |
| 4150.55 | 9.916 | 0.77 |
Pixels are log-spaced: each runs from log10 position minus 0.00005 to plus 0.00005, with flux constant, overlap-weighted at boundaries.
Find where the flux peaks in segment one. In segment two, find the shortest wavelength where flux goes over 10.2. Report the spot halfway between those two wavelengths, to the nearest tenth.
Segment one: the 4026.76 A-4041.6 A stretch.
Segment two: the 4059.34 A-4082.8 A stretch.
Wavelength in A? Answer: 4050.0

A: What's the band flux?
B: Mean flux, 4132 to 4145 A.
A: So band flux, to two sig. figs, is 9.8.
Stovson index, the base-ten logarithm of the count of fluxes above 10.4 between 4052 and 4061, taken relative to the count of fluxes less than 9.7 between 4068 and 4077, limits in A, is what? -0.2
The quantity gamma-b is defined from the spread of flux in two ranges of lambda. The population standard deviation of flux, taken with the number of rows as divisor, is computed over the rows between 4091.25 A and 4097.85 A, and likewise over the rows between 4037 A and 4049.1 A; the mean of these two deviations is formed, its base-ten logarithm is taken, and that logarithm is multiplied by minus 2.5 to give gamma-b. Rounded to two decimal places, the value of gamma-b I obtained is -0.05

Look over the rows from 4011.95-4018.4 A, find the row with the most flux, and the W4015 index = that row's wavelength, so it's 4016.11 A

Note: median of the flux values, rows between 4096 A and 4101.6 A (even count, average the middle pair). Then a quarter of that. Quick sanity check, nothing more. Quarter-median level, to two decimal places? 2.00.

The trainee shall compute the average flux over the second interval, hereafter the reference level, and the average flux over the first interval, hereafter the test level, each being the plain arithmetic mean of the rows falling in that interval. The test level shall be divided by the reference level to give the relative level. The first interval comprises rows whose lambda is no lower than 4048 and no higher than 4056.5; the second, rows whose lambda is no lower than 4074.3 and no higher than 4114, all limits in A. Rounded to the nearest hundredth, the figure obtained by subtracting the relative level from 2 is 0.92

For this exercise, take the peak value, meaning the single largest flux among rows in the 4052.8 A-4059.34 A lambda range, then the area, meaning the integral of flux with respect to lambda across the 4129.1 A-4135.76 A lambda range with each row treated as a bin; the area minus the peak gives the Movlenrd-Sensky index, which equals 53.4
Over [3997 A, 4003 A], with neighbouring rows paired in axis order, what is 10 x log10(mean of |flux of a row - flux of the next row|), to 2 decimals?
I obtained -2.28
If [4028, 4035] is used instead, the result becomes 1.47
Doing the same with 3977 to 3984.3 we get -1.52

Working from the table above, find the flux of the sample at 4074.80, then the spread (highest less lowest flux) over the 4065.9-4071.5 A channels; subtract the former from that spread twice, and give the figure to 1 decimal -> -15.2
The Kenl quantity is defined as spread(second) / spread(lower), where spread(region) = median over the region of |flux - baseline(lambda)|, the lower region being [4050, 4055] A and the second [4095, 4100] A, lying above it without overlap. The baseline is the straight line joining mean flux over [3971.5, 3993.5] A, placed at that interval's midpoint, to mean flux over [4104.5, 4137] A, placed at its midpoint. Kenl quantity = 1.0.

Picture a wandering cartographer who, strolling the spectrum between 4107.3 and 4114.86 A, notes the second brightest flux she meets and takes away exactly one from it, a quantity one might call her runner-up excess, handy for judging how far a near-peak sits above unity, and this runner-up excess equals 8.5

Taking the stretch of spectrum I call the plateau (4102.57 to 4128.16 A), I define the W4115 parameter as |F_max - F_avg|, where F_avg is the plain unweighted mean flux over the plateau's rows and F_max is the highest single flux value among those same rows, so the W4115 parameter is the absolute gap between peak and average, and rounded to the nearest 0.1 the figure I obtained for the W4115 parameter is 1.7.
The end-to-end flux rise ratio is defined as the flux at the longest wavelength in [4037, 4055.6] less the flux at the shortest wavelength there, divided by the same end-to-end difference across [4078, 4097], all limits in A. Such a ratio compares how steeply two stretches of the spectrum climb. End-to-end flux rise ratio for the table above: 0.5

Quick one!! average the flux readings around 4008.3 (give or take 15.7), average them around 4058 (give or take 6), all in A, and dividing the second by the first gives 0.92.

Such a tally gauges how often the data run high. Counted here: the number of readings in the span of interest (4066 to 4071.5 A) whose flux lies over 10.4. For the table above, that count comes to 2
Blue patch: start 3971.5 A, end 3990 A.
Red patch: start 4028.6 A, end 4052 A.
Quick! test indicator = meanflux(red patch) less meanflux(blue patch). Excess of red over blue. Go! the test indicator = 1.32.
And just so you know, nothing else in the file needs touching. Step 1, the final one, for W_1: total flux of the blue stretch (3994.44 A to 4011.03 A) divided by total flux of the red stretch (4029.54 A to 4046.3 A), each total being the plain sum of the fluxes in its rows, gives 0.99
